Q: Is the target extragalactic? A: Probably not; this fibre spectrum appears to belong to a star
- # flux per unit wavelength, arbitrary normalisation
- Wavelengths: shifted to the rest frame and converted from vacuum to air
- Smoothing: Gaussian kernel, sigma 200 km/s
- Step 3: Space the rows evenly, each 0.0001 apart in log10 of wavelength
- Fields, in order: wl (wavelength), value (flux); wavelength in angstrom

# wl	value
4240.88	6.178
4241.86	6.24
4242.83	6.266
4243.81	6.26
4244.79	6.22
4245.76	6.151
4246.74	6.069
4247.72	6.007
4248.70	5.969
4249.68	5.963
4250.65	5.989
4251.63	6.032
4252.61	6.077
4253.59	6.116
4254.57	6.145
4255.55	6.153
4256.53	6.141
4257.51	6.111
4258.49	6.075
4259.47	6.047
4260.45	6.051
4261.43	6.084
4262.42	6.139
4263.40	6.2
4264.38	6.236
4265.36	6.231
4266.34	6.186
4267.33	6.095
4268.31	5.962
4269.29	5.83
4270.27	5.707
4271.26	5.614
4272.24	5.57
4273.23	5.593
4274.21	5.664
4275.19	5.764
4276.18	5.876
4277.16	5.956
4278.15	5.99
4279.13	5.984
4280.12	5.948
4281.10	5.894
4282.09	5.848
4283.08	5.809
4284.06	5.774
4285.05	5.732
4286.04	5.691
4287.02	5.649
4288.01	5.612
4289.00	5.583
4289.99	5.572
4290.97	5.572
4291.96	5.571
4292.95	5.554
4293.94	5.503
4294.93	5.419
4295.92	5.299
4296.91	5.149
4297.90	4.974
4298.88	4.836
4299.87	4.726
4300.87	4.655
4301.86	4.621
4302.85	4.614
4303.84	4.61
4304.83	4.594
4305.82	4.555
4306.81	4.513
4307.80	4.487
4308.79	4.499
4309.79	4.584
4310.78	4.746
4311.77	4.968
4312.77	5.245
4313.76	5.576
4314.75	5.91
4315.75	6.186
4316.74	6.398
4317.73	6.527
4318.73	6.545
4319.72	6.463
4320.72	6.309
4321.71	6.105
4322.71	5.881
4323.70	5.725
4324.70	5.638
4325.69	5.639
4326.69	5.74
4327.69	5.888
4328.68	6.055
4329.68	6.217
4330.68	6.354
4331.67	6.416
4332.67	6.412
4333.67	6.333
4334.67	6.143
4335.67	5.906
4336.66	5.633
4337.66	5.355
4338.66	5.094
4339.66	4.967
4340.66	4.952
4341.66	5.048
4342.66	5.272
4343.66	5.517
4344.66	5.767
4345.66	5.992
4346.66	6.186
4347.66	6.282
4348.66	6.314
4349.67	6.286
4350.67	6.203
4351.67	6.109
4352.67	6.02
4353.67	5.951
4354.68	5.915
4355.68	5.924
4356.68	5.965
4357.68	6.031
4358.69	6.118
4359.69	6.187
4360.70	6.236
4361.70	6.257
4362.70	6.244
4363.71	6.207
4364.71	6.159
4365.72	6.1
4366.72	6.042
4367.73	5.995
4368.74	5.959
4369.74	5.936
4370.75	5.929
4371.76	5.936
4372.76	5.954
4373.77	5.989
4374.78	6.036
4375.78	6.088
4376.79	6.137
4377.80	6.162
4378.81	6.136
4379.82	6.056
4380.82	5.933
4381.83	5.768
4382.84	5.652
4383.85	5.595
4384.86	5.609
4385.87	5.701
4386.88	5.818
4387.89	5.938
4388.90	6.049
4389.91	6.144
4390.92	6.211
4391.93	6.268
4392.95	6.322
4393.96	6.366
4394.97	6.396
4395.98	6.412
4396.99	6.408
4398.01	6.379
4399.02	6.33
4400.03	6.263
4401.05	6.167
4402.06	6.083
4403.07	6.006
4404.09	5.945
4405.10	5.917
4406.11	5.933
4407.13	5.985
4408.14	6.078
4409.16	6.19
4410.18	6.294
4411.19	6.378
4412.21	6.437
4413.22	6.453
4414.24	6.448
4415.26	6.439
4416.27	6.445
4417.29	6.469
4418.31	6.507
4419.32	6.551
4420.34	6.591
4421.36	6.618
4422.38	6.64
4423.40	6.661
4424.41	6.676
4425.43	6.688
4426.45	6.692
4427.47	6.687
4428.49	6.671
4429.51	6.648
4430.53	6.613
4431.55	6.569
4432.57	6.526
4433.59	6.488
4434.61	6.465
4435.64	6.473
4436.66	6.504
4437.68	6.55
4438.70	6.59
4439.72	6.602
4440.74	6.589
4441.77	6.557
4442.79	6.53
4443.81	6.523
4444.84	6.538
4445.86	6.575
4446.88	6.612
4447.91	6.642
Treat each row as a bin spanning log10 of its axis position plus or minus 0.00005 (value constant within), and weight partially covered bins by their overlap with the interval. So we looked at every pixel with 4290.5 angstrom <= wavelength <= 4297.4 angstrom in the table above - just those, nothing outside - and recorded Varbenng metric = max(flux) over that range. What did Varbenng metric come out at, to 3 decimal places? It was 5.572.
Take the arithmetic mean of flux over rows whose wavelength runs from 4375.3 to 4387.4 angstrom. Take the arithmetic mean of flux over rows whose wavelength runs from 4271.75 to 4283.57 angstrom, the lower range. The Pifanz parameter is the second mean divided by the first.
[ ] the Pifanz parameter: 0.99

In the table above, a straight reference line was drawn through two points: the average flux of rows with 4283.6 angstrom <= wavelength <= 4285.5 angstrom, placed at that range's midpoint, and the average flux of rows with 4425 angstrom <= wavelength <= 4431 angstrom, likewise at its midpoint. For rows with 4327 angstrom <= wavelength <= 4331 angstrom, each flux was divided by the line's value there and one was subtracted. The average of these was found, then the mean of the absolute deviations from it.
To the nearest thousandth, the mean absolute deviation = 0.025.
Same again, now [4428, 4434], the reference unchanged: 0.010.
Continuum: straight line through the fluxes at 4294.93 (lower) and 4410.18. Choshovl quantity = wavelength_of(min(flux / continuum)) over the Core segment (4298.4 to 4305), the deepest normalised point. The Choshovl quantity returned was 4304.83 angstrom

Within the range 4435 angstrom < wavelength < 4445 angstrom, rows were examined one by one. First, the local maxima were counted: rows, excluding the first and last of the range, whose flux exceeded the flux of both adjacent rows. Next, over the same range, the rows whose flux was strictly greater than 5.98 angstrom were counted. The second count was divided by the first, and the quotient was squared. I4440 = 100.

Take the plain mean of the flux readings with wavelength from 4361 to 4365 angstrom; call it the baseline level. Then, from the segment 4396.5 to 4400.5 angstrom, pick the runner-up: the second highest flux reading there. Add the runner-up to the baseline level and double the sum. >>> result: 25.2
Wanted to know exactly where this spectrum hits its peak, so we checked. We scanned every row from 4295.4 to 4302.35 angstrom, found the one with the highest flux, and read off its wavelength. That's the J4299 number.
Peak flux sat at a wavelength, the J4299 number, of 4295.92 angstrom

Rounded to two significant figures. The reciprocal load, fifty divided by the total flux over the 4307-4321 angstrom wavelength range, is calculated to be 0.64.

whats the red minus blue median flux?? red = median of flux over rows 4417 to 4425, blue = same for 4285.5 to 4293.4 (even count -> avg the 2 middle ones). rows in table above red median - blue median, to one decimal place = 1.0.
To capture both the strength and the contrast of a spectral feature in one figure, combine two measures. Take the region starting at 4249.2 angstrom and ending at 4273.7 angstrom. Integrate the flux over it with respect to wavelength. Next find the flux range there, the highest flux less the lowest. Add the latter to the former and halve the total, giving 74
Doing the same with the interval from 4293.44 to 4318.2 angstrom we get 64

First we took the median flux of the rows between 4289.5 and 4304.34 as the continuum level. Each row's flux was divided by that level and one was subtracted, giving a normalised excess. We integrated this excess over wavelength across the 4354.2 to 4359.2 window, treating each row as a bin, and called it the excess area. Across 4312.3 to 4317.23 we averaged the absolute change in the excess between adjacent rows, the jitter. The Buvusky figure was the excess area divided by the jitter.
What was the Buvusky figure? 15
